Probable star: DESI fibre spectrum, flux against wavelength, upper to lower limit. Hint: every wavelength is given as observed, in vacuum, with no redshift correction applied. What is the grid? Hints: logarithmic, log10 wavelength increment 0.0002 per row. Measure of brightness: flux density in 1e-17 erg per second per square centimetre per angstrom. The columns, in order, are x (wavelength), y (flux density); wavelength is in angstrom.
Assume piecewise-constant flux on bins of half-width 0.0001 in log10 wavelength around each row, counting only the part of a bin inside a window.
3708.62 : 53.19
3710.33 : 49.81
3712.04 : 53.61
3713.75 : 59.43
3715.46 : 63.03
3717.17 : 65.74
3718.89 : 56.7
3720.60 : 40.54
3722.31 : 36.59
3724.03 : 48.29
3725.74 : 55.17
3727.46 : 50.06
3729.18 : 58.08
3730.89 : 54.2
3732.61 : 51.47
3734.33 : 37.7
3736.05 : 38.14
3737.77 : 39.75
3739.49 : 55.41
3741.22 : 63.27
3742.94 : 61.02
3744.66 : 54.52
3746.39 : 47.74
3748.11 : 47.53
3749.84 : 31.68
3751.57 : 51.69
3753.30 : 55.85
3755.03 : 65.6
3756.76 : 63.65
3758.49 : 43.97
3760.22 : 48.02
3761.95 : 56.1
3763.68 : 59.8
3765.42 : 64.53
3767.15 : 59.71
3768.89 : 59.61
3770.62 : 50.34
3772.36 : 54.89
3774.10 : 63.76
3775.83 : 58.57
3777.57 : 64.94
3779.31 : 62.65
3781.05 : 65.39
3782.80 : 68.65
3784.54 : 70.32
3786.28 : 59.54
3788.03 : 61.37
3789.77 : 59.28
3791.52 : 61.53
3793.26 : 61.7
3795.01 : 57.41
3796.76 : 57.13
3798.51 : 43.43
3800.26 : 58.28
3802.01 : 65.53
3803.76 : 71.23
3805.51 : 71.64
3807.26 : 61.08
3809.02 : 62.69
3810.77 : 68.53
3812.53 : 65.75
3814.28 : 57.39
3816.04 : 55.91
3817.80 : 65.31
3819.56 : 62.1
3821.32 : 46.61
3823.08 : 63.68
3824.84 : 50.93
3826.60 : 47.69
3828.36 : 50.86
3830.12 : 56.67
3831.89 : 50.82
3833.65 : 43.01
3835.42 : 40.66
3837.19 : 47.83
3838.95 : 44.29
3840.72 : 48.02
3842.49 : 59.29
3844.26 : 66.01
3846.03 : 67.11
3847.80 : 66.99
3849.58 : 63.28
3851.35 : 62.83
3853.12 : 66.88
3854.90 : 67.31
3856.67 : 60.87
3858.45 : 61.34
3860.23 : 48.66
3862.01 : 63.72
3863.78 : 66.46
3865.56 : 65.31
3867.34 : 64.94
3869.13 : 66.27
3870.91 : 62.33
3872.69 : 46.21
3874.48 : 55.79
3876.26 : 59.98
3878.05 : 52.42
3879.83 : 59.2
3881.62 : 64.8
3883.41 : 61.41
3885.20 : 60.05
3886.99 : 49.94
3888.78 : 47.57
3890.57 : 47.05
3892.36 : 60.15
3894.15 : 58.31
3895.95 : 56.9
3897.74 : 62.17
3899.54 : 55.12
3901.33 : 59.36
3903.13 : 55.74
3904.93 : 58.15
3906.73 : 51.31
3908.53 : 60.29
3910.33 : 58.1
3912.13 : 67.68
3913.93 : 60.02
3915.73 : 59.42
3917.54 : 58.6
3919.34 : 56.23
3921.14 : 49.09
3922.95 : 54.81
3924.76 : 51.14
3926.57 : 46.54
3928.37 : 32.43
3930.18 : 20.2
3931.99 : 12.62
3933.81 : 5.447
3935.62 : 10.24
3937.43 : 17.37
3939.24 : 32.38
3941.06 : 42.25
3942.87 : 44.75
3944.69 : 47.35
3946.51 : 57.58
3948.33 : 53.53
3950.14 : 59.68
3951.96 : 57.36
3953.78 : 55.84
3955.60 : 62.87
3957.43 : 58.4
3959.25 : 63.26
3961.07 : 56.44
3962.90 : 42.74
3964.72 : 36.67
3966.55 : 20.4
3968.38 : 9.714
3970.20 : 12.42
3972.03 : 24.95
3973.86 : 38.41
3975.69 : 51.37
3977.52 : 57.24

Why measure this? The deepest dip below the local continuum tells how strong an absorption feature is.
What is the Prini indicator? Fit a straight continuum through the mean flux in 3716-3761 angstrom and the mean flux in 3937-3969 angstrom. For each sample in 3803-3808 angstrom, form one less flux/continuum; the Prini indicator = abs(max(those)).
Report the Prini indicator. 0.24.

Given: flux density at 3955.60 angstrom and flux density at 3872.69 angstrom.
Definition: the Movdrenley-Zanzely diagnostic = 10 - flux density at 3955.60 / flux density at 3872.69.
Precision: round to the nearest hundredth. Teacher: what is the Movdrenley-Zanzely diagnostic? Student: 8.64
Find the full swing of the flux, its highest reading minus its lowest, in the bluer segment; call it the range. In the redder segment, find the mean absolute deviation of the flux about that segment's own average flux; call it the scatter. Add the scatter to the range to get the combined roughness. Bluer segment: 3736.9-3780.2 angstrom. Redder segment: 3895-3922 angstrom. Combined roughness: 37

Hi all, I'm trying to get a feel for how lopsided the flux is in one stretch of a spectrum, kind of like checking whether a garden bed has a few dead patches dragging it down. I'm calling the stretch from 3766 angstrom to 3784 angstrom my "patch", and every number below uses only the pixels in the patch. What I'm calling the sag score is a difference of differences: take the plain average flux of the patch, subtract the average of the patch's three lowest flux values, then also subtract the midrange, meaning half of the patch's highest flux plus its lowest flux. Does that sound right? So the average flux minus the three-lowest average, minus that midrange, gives -53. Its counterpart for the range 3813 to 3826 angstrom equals -50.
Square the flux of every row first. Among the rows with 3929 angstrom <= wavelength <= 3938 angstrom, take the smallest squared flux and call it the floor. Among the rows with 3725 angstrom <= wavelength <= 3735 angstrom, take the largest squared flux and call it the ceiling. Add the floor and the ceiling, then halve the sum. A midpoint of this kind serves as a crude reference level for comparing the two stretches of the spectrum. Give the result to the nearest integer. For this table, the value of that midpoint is 1701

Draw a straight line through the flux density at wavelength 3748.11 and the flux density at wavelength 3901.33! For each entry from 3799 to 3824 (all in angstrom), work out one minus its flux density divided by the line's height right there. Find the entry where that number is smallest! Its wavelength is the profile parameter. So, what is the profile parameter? 3805.51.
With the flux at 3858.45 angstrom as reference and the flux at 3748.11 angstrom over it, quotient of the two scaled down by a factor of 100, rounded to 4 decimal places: 0.0077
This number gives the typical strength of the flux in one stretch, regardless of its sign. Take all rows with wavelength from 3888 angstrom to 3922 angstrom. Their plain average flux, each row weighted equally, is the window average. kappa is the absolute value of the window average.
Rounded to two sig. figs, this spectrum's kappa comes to 57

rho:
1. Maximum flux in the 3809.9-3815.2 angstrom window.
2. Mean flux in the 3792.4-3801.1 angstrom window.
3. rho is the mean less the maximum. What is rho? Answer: -13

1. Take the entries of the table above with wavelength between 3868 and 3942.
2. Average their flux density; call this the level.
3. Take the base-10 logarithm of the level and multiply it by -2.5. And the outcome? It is -4.24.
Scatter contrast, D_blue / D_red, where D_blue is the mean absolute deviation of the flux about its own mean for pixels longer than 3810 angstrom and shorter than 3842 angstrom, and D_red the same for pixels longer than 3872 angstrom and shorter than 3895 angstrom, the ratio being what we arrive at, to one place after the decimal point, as 1.4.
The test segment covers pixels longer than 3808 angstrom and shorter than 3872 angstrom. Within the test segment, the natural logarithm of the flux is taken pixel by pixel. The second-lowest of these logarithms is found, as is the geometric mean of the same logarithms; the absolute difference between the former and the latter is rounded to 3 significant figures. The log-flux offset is 0.295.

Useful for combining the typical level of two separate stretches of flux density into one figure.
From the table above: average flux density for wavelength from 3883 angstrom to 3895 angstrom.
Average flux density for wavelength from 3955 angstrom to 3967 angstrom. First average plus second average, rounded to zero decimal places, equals 104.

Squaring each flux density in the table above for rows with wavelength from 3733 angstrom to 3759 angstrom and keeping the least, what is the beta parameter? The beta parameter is 1004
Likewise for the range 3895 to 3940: 30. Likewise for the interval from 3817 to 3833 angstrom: 2172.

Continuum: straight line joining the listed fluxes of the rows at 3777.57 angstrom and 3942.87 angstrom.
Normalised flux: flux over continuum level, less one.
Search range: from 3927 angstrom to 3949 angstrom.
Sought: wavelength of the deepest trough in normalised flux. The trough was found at 3933.81 angstrom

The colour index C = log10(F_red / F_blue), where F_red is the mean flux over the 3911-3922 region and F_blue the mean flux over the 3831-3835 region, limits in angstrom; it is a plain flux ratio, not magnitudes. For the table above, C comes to 0.10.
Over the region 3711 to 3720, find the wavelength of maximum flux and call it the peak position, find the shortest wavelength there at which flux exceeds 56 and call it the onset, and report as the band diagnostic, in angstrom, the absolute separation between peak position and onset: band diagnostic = 3.4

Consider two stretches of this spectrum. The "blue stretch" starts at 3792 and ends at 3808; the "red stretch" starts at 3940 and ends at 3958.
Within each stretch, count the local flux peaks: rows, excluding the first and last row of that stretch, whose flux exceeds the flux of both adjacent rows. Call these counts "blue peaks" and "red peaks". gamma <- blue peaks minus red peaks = -2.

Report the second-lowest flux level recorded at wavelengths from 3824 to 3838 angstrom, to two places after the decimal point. 43.01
